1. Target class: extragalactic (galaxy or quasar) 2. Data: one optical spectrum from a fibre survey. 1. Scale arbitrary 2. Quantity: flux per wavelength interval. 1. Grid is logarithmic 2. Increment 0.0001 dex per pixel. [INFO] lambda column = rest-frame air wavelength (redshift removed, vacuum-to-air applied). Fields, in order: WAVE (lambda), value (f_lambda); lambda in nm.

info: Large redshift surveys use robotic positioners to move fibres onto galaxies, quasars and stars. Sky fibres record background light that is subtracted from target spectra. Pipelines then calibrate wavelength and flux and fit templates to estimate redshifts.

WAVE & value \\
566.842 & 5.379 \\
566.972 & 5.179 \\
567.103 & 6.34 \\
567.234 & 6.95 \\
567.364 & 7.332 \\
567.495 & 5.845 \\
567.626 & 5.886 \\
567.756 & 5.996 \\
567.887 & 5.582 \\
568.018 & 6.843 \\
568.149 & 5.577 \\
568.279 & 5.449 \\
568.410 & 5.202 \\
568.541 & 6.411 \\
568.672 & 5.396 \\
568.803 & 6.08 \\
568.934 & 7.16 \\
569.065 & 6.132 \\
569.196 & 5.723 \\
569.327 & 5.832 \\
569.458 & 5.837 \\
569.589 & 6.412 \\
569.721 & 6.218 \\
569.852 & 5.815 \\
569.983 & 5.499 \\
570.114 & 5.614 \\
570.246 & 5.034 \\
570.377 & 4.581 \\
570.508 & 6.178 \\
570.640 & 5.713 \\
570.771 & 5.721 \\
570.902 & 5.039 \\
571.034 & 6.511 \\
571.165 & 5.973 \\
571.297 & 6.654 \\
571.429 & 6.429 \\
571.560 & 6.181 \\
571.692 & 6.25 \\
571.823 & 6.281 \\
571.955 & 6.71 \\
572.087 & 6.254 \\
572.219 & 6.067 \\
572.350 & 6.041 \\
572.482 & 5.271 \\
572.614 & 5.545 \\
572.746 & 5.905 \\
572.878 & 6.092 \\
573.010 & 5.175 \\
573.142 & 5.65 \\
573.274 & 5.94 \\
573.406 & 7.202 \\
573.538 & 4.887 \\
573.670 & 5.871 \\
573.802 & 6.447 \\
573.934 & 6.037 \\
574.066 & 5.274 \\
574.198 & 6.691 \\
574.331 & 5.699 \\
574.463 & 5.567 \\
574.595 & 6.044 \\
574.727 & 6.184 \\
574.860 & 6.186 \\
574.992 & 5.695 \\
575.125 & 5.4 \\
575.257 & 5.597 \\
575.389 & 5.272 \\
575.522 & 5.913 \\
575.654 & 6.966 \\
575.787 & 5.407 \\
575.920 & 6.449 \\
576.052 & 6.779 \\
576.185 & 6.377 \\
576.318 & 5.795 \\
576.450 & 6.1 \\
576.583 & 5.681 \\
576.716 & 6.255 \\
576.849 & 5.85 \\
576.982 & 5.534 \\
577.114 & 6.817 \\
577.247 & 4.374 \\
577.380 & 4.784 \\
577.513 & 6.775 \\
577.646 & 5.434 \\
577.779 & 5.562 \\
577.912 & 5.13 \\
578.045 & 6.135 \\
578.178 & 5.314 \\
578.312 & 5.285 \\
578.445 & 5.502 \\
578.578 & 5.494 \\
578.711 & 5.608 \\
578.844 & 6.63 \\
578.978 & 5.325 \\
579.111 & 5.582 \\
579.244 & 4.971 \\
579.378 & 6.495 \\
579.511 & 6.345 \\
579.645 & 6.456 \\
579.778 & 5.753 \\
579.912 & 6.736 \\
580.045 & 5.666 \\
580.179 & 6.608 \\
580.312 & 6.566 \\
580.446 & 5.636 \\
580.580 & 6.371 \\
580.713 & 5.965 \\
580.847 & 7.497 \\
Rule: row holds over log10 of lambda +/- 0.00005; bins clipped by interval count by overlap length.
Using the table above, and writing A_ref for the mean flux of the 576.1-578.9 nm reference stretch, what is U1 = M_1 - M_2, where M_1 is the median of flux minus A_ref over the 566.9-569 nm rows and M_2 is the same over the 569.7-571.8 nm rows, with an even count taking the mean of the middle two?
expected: 0.0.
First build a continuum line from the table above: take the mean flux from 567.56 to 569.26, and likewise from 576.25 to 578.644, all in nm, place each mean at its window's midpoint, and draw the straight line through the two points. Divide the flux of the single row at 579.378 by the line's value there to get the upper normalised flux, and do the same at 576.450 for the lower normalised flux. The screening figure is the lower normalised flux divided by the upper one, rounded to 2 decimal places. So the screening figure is 0.92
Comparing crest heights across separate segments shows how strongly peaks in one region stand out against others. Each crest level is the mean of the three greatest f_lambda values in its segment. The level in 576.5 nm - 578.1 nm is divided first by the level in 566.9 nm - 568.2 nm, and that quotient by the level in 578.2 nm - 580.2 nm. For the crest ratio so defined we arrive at 0.1411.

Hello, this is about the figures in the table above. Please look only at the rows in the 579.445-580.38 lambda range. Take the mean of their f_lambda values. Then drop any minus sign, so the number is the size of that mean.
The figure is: 6.30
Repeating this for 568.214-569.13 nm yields 5.98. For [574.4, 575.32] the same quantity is 5.81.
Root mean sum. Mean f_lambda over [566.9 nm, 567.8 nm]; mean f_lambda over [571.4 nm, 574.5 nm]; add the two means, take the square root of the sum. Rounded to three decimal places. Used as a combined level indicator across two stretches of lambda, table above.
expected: 3.492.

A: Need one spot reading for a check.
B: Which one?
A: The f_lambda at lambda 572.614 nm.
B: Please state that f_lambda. 5.545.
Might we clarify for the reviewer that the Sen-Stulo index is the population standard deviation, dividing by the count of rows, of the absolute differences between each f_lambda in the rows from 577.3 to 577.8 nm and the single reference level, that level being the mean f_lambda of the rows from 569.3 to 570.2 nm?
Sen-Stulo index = 0.32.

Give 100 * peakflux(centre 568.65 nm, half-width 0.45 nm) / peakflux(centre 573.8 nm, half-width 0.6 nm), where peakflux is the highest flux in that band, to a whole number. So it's 99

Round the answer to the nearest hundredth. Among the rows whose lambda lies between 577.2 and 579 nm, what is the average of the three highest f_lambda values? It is 6.51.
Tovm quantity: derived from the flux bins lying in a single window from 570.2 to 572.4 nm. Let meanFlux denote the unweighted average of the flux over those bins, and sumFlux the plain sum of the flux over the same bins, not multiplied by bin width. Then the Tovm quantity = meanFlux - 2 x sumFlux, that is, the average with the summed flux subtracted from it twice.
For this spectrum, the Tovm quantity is -197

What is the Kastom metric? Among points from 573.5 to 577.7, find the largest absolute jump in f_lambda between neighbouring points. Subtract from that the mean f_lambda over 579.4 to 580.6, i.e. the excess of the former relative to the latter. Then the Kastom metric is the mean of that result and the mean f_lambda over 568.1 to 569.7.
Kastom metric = 1.07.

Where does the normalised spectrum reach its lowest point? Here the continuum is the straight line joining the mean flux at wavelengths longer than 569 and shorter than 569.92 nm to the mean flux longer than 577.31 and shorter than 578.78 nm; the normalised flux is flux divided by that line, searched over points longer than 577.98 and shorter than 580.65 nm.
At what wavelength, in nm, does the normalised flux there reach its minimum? 579.244 nm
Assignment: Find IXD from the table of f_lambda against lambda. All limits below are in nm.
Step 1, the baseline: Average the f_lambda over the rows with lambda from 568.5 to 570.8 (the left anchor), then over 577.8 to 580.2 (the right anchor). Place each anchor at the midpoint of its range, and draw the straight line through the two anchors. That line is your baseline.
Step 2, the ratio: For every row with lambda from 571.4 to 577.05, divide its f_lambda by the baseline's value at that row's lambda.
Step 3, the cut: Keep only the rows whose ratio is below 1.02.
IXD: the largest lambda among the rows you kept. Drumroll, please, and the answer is 576.982 nm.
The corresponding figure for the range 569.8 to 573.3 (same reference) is 573.274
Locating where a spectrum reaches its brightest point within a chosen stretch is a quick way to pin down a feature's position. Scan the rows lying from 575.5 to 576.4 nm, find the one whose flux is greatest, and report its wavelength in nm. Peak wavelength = 575.654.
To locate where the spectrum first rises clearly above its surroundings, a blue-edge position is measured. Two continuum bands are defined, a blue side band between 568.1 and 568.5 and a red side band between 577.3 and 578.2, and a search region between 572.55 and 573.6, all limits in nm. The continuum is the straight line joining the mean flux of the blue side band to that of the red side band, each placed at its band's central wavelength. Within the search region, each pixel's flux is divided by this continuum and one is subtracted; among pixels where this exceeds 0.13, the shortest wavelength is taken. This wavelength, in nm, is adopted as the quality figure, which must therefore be 573.406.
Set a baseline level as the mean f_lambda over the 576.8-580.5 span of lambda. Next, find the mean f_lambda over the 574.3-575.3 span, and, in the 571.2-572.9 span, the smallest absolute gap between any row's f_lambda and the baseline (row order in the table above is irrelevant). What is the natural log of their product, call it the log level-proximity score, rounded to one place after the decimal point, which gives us -0.5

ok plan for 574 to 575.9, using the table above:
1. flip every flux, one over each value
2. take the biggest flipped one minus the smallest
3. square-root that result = 0.21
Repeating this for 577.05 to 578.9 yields 0.29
